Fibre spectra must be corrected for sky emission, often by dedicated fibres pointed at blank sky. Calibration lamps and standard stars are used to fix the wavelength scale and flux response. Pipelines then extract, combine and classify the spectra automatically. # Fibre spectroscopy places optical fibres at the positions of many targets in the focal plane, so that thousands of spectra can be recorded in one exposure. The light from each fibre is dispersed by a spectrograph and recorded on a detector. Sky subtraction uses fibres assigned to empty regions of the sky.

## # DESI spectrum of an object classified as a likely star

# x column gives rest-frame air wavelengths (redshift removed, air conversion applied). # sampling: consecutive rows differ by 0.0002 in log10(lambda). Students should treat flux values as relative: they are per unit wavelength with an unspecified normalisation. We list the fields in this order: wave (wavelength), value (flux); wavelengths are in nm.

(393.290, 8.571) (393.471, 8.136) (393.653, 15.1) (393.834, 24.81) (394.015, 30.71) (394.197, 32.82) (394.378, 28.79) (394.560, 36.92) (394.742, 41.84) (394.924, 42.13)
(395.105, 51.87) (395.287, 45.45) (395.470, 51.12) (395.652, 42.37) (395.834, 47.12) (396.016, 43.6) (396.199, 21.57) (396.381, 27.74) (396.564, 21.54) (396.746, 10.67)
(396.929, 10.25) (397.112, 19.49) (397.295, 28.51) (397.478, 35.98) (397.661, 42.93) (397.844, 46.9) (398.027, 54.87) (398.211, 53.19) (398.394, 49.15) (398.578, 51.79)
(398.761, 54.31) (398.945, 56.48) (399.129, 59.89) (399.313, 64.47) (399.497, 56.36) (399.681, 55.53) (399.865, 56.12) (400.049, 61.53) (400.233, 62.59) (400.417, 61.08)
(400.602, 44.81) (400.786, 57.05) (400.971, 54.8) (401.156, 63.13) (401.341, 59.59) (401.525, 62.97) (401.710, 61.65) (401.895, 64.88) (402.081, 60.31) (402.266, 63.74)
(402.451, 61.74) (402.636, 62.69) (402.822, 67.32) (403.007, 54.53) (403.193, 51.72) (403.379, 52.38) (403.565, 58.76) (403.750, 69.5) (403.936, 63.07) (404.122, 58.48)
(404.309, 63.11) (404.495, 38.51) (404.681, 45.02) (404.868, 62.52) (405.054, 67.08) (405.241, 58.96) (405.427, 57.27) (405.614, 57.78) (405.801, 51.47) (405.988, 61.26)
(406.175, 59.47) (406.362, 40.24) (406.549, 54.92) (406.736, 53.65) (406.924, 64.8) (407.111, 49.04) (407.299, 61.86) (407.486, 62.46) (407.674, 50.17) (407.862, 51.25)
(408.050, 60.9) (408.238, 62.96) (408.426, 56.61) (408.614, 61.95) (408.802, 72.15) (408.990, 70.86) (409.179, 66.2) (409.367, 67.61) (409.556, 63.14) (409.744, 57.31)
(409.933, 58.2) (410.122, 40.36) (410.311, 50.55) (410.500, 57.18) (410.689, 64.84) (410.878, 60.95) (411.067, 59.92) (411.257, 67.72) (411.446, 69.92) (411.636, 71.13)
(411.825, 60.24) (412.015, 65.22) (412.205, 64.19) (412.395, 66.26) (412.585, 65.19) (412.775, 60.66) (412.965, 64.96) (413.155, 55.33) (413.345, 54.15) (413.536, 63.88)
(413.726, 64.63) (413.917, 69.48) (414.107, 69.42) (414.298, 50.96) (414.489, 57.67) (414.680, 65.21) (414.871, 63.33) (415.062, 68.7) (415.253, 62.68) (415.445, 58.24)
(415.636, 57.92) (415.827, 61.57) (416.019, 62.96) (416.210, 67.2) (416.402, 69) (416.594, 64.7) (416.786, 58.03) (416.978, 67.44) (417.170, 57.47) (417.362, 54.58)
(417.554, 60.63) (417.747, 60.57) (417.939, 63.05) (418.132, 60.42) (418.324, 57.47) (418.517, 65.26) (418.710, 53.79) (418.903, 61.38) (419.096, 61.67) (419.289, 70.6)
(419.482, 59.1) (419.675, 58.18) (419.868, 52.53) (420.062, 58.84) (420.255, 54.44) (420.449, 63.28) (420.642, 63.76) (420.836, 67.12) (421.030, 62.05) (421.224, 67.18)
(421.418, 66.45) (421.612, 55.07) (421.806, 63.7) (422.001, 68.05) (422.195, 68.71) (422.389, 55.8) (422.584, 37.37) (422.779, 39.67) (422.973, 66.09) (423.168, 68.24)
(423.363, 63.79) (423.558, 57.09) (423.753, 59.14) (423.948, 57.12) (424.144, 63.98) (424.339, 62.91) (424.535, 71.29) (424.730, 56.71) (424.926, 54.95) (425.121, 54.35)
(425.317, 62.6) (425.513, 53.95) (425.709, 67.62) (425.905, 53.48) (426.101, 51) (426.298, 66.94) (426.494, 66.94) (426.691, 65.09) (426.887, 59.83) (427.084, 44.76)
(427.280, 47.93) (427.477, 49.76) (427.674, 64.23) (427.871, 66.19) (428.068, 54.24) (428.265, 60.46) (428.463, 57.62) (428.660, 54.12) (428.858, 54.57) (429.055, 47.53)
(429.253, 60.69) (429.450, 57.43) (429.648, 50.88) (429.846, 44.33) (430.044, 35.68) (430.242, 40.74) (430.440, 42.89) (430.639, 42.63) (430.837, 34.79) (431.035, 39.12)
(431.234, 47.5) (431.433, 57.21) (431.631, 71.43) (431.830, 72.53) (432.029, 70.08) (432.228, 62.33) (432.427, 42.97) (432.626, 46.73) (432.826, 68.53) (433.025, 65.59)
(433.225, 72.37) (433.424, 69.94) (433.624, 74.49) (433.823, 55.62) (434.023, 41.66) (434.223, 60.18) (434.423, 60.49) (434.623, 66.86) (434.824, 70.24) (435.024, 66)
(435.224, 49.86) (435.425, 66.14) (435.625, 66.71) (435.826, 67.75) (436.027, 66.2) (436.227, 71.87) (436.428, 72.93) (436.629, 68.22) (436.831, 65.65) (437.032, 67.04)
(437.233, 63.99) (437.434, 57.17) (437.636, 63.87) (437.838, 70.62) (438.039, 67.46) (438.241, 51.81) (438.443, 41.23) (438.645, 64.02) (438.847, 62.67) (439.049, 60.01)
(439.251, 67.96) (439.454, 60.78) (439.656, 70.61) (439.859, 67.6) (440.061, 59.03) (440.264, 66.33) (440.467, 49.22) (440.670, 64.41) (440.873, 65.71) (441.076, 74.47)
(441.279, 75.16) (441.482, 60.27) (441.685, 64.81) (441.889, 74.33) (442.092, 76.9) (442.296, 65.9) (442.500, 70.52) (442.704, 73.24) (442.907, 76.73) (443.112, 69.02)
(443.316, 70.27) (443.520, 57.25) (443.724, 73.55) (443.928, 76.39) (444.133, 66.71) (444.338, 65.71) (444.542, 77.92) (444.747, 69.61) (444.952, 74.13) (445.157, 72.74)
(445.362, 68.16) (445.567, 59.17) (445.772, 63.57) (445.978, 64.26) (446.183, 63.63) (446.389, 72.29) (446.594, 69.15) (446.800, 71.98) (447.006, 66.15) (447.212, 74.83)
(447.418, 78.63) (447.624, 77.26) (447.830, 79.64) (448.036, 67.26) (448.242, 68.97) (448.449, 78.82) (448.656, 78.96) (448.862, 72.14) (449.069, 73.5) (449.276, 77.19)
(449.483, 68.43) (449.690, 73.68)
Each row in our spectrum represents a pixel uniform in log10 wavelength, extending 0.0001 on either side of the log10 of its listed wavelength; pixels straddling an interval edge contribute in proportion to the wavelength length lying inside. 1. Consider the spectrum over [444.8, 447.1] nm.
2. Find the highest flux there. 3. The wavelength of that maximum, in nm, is 444.952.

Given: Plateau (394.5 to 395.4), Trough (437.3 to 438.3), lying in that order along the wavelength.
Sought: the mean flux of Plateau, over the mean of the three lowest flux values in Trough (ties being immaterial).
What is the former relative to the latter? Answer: 0.76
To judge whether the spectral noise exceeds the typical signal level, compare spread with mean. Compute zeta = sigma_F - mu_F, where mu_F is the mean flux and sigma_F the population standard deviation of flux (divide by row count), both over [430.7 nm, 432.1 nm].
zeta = -41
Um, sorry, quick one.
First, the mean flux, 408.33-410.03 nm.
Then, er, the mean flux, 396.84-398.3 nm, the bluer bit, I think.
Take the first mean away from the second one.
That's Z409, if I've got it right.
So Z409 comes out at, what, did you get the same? -27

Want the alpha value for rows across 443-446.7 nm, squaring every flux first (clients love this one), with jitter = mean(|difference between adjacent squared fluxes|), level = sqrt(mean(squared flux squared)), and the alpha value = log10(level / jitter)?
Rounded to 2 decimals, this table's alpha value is 0.77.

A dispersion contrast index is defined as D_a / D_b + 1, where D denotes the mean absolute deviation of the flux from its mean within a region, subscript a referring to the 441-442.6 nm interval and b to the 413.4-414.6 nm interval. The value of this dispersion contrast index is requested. 1.9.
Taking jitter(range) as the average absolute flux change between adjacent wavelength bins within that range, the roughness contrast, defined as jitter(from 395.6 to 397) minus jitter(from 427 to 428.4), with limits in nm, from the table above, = 1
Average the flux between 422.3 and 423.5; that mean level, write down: 55.2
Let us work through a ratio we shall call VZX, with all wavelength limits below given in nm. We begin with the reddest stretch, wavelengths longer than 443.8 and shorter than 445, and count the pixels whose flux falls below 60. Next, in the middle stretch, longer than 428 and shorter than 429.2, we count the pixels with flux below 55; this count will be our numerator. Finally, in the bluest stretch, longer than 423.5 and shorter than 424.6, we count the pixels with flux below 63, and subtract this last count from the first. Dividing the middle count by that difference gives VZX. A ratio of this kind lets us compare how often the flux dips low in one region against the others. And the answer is -1.0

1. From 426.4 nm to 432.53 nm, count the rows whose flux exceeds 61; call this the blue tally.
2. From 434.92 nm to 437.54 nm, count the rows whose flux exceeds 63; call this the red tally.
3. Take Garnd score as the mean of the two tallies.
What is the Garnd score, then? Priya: 9.5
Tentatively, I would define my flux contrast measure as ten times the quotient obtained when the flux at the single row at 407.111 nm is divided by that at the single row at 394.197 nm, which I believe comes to 14.9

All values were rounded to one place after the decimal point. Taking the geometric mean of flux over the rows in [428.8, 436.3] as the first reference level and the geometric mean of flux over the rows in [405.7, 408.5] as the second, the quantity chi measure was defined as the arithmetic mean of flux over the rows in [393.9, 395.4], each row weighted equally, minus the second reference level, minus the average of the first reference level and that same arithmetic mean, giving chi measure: -64.3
